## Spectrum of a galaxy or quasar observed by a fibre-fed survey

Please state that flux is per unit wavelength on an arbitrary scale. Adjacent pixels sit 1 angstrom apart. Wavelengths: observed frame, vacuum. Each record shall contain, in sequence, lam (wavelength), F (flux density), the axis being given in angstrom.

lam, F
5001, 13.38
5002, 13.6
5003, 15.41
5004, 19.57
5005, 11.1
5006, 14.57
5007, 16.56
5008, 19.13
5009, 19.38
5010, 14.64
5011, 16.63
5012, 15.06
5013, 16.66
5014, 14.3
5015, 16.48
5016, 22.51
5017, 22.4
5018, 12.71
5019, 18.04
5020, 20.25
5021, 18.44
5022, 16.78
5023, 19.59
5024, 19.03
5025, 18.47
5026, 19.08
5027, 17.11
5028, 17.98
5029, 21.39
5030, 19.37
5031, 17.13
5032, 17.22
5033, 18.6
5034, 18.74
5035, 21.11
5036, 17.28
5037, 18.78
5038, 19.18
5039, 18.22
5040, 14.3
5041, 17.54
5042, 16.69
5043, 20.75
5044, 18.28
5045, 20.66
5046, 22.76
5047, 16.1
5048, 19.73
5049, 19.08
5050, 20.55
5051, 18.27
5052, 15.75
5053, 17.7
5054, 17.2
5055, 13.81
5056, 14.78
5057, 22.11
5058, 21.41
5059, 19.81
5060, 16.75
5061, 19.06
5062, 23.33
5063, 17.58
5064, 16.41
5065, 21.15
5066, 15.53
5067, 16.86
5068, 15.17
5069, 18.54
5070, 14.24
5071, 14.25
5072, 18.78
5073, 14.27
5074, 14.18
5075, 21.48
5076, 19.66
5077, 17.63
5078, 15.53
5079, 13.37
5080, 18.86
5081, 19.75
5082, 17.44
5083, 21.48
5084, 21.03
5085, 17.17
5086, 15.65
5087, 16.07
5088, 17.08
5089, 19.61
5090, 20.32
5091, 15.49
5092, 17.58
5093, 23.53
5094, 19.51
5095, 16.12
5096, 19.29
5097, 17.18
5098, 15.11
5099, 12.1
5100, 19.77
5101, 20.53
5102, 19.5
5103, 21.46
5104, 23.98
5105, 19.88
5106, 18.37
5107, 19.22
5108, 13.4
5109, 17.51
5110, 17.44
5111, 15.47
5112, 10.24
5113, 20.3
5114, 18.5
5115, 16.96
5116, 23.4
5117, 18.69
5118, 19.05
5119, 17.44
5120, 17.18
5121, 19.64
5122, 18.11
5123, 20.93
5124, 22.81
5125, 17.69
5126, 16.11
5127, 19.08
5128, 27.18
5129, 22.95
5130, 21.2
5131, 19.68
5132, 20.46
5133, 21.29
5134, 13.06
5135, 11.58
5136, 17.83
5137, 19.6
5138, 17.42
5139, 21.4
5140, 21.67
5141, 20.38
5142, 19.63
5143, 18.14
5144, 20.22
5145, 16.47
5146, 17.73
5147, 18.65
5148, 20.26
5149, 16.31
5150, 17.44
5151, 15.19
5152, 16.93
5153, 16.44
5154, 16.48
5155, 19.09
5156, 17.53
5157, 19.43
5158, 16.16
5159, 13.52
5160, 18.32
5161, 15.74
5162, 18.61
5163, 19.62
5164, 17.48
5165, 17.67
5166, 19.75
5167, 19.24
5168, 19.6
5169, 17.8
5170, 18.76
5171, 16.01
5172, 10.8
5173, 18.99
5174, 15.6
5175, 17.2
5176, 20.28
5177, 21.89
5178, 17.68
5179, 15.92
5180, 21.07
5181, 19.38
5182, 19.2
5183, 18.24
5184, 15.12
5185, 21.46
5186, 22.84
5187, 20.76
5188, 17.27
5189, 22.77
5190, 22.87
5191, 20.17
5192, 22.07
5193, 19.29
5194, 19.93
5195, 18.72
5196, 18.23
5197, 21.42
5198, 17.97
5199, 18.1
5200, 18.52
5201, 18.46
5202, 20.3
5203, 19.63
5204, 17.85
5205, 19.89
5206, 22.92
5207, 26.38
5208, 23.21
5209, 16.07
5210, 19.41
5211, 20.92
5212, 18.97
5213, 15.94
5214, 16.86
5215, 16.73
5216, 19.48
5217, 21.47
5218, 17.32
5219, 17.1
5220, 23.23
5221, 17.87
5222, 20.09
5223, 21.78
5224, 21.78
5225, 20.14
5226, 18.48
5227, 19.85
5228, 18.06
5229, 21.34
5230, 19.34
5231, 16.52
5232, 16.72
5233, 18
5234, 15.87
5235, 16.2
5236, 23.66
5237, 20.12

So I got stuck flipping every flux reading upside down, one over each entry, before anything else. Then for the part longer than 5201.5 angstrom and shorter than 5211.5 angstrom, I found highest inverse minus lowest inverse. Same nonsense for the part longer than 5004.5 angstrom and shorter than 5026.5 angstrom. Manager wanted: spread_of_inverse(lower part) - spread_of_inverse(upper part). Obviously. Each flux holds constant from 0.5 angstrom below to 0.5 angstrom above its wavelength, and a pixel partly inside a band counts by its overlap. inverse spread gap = 0.021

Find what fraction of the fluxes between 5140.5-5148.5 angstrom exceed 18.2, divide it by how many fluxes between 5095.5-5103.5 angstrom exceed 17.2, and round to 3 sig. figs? 0.125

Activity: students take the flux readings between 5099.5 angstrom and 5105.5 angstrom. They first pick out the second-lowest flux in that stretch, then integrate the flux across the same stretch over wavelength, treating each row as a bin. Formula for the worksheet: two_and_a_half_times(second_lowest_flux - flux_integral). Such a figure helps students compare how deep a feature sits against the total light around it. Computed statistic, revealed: -263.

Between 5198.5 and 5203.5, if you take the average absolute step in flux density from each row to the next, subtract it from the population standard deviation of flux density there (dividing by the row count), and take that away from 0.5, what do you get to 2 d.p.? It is 0.42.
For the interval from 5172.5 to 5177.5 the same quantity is 0.70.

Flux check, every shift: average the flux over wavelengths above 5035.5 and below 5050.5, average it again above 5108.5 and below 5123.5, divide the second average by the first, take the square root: 0.98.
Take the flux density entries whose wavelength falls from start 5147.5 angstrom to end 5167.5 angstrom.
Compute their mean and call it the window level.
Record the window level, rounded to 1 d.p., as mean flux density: 17.6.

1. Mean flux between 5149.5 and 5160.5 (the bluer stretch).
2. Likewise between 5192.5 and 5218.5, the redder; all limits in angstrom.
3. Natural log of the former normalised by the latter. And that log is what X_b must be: -0.13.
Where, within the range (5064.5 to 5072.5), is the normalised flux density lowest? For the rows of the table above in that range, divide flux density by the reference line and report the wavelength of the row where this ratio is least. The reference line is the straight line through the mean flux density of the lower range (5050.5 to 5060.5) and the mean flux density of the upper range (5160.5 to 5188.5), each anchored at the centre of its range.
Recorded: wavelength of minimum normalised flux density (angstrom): 5070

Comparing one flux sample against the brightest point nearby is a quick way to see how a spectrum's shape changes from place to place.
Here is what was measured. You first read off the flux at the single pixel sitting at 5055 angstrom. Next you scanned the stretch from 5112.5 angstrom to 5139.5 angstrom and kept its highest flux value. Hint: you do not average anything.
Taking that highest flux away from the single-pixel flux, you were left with -13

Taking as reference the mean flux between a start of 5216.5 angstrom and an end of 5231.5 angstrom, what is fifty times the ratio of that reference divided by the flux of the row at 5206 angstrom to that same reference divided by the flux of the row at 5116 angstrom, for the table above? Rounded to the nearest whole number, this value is 51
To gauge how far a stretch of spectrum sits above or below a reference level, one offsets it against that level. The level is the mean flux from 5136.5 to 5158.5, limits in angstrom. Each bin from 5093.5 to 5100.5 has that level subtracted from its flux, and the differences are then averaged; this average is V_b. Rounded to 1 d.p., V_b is -1.3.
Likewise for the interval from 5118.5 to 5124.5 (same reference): 1.1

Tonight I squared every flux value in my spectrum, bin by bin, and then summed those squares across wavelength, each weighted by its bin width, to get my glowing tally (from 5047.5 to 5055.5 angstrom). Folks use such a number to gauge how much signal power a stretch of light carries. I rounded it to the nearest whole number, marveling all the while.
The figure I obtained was 2557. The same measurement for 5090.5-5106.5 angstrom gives 5746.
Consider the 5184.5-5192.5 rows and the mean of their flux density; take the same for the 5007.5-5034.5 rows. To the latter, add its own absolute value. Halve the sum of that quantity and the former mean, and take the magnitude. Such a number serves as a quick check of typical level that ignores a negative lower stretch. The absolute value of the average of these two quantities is 28.7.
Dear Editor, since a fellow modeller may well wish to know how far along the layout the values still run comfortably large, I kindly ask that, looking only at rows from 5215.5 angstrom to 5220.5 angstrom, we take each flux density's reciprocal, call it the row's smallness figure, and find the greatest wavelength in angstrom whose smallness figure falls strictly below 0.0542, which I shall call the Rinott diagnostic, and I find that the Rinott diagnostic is 5220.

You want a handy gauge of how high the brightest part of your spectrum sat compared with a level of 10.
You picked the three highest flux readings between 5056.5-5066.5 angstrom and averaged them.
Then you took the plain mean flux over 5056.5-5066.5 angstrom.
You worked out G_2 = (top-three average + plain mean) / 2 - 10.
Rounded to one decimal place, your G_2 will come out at 10.8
